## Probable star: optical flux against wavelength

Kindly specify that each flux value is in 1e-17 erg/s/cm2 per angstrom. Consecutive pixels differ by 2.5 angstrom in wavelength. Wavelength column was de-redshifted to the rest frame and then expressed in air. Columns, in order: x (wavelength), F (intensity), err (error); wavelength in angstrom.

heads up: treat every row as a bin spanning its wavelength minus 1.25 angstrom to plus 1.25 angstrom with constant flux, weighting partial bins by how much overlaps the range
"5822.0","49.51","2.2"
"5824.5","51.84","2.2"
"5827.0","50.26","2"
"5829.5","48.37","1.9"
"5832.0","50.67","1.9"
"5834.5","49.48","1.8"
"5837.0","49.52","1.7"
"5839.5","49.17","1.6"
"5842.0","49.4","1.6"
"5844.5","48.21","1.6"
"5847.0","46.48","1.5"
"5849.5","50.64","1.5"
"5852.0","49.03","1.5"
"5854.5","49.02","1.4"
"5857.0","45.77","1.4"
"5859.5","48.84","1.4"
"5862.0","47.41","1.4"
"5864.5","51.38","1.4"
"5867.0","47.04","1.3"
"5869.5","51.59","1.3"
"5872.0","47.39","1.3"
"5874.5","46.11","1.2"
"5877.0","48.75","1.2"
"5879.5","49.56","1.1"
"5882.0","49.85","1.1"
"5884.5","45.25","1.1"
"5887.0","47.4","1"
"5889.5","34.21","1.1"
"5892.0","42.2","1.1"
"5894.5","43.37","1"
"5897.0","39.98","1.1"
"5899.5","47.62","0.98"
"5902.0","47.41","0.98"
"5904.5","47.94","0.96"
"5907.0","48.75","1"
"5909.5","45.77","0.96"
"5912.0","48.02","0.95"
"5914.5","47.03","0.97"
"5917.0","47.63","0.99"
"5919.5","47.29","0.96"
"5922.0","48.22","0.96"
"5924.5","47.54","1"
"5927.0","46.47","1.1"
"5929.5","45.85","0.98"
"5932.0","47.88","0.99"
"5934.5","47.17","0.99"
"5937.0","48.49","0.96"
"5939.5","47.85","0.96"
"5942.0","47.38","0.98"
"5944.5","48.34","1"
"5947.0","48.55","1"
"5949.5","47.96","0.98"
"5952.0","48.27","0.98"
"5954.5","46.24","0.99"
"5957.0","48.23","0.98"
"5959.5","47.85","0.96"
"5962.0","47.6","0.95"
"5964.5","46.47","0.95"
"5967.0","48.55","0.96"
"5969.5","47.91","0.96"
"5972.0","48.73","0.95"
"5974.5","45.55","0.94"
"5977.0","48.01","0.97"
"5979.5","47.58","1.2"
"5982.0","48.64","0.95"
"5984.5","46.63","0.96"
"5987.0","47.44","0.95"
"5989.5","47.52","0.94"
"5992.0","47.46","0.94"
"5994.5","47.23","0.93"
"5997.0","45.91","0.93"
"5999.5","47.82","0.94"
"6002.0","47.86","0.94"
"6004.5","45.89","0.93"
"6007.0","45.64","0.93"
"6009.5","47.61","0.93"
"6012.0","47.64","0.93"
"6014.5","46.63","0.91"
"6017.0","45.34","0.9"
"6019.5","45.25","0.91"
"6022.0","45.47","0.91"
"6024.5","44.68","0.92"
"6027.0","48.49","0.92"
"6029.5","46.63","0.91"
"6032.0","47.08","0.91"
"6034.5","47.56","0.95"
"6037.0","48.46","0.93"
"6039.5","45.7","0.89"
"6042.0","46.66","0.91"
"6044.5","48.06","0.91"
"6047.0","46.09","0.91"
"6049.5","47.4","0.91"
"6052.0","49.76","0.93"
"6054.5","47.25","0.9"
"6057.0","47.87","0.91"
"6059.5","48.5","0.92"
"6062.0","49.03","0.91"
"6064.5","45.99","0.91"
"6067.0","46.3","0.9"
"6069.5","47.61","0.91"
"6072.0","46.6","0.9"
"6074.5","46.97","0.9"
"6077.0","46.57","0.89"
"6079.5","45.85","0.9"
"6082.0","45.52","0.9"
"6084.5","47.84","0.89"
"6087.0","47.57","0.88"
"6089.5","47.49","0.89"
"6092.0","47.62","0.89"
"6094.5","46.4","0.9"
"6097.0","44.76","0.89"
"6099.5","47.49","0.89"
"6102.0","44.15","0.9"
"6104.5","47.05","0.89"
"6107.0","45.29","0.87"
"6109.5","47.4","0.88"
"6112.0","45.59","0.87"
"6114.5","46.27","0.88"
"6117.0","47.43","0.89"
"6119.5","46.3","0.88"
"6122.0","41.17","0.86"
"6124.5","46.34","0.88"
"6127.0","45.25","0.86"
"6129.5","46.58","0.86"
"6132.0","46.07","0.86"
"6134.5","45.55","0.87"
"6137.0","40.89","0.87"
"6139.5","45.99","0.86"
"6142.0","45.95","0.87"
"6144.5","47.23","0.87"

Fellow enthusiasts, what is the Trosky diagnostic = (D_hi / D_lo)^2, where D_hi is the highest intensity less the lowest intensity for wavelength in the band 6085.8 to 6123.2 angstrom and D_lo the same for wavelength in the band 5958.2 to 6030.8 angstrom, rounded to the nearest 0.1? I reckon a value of 2.5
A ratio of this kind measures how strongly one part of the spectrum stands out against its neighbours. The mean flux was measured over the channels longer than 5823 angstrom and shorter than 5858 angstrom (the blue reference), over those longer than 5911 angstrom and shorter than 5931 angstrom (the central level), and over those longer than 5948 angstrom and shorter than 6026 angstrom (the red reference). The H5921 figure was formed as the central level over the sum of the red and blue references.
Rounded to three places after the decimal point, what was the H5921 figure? 0.491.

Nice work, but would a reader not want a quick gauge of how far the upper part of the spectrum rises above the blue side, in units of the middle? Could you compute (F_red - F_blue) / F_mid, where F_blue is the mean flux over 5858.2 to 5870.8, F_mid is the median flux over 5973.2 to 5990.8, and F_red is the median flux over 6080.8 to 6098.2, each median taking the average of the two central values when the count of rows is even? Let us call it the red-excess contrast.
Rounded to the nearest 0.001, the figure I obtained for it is -0.037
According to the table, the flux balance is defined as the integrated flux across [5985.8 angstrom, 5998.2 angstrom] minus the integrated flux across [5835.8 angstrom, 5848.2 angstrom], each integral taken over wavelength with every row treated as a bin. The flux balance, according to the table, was -18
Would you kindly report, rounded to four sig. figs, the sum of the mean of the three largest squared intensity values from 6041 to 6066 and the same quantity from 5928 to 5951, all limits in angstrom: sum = 4759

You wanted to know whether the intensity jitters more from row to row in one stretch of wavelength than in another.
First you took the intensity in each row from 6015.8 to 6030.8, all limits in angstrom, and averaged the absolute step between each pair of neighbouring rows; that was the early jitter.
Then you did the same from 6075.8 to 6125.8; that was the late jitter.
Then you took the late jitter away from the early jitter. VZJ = -0.47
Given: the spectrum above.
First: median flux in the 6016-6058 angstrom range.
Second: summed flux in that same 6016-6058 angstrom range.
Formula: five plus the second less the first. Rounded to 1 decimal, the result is 755.7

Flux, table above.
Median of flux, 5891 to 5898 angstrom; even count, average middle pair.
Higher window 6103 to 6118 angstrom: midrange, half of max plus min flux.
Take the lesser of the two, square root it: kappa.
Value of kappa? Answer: 6.50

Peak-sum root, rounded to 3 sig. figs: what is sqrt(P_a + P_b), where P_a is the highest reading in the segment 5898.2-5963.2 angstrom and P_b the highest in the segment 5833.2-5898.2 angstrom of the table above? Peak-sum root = 10.0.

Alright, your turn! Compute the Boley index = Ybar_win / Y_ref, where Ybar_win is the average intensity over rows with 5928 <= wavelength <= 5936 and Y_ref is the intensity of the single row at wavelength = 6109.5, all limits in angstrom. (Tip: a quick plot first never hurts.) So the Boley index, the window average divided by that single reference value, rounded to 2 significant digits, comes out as 0.99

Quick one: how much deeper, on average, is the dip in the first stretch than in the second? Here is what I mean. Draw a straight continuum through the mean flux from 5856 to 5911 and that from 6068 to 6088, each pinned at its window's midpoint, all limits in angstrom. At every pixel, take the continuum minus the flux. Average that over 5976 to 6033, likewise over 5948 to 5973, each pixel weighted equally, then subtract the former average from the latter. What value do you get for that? -1.0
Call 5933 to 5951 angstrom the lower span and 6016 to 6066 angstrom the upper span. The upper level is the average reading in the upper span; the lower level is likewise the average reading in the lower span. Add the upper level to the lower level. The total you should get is 95.0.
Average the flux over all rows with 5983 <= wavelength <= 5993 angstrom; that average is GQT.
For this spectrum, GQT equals 47.3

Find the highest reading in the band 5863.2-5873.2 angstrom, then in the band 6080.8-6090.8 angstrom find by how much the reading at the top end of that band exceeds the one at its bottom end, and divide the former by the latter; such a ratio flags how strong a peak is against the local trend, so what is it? 26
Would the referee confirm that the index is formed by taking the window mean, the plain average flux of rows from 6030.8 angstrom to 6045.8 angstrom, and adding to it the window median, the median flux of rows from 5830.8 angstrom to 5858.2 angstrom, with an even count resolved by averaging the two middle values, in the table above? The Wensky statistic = 96.4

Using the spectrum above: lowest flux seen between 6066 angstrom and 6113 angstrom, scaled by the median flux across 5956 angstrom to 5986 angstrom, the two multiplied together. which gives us 2114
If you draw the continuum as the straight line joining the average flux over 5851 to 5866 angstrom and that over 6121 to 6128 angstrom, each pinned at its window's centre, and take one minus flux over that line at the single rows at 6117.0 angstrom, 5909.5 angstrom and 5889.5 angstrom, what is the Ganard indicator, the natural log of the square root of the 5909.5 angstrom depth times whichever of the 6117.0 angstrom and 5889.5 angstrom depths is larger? -2.2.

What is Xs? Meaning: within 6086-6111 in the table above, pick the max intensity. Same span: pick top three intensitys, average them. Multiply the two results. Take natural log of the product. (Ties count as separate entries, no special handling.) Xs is 7.73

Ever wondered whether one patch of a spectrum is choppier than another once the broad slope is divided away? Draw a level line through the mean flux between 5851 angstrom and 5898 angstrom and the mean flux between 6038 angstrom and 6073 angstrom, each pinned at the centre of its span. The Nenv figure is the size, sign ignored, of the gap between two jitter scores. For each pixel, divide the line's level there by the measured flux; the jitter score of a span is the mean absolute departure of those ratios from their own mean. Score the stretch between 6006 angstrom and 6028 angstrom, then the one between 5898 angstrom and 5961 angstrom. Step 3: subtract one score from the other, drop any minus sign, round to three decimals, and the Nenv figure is 0.012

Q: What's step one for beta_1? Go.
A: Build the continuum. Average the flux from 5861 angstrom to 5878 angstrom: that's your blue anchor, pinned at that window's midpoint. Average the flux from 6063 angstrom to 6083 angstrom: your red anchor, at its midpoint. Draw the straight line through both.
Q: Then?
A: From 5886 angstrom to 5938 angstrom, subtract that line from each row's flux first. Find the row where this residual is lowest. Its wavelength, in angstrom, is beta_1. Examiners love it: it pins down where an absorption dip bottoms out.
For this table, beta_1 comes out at 5889.5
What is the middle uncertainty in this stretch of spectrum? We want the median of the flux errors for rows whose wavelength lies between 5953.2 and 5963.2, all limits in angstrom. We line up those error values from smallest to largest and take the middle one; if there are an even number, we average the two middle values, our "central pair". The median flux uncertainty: 0.97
